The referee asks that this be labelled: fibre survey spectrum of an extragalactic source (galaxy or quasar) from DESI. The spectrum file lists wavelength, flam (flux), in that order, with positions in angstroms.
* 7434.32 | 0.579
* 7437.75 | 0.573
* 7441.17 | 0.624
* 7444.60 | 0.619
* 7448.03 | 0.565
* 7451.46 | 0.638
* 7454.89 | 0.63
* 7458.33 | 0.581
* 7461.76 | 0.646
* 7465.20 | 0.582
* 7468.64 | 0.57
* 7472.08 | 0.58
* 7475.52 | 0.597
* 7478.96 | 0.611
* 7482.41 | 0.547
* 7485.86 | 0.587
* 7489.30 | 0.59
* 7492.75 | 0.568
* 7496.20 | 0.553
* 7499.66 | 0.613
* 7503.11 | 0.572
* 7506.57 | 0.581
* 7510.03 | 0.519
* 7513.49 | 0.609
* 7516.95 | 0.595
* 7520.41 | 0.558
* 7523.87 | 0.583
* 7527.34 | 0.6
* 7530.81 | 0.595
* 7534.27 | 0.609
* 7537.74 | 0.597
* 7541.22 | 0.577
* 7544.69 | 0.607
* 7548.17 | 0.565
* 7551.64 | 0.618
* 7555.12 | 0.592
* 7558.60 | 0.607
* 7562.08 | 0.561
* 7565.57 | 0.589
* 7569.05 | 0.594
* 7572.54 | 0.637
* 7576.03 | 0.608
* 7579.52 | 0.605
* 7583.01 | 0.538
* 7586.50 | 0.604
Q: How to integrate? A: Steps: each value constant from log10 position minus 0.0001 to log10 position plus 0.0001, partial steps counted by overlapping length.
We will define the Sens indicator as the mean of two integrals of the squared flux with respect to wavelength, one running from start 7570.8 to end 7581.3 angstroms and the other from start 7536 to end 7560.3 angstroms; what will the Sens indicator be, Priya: 6.30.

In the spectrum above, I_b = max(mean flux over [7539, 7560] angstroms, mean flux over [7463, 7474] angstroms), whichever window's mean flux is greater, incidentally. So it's 0.594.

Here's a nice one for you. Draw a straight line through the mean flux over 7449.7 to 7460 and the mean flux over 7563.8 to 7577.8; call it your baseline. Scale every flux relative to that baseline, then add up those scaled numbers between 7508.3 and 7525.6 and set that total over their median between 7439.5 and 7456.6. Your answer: 4.64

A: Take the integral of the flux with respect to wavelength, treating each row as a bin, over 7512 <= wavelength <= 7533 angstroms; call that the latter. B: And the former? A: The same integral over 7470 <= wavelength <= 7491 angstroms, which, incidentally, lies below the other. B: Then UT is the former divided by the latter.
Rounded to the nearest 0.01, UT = 0.99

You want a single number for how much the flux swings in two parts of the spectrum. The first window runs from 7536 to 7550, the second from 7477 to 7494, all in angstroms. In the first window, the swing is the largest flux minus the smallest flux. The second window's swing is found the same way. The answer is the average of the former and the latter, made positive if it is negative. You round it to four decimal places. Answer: 0.0530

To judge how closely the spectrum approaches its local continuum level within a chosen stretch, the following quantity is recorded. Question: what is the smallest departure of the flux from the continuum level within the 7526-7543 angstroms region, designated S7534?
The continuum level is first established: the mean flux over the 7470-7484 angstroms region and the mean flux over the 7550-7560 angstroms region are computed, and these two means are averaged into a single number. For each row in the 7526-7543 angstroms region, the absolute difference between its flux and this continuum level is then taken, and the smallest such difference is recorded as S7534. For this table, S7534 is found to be 0.000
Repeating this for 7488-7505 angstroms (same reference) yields 0.005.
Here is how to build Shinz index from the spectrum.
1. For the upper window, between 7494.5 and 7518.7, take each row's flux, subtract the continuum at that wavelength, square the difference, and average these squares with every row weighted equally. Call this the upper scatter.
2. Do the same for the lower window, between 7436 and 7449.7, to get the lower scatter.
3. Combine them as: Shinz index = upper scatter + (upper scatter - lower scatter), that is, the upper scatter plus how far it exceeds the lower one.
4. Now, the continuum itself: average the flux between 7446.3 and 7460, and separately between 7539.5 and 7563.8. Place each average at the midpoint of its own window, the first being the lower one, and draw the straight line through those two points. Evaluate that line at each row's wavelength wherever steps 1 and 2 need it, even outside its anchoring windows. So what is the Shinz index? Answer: 0.0018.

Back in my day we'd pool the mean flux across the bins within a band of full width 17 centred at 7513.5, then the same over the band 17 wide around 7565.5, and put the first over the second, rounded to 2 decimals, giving 0.96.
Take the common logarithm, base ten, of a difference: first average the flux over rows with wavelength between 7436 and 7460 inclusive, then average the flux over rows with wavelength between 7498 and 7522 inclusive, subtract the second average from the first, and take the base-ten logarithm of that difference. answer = -1.6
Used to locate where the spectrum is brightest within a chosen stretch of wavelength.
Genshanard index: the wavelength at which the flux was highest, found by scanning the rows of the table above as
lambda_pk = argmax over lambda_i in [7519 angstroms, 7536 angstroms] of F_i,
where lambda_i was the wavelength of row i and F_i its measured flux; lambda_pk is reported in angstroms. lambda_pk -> 7534.27 angstroms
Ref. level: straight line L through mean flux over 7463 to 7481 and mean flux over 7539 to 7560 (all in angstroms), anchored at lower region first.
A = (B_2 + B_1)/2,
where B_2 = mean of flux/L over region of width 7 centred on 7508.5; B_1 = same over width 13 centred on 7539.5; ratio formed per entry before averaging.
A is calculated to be 0.969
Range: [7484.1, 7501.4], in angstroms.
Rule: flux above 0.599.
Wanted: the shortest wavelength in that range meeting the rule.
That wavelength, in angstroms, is 7499.66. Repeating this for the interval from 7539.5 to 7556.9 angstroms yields 7544.69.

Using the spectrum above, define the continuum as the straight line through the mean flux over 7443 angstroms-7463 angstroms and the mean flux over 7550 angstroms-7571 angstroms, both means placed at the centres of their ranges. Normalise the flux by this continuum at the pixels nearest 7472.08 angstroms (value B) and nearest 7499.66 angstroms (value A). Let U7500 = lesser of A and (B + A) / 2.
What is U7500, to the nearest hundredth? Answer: 0.98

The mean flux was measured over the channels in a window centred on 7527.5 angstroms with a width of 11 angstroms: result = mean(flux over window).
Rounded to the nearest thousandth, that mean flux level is 0.593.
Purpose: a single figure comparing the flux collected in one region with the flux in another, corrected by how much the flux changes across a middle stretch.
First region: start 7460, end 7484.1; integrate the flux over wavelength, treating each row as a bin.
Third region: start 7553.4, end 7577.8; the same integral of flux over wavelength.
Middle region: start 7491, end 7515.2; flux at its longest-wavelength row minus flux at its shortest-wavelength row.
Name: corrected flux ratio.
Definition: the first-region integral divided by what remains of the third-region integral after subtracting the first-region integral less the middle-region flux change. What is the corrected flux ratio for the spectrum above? 35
